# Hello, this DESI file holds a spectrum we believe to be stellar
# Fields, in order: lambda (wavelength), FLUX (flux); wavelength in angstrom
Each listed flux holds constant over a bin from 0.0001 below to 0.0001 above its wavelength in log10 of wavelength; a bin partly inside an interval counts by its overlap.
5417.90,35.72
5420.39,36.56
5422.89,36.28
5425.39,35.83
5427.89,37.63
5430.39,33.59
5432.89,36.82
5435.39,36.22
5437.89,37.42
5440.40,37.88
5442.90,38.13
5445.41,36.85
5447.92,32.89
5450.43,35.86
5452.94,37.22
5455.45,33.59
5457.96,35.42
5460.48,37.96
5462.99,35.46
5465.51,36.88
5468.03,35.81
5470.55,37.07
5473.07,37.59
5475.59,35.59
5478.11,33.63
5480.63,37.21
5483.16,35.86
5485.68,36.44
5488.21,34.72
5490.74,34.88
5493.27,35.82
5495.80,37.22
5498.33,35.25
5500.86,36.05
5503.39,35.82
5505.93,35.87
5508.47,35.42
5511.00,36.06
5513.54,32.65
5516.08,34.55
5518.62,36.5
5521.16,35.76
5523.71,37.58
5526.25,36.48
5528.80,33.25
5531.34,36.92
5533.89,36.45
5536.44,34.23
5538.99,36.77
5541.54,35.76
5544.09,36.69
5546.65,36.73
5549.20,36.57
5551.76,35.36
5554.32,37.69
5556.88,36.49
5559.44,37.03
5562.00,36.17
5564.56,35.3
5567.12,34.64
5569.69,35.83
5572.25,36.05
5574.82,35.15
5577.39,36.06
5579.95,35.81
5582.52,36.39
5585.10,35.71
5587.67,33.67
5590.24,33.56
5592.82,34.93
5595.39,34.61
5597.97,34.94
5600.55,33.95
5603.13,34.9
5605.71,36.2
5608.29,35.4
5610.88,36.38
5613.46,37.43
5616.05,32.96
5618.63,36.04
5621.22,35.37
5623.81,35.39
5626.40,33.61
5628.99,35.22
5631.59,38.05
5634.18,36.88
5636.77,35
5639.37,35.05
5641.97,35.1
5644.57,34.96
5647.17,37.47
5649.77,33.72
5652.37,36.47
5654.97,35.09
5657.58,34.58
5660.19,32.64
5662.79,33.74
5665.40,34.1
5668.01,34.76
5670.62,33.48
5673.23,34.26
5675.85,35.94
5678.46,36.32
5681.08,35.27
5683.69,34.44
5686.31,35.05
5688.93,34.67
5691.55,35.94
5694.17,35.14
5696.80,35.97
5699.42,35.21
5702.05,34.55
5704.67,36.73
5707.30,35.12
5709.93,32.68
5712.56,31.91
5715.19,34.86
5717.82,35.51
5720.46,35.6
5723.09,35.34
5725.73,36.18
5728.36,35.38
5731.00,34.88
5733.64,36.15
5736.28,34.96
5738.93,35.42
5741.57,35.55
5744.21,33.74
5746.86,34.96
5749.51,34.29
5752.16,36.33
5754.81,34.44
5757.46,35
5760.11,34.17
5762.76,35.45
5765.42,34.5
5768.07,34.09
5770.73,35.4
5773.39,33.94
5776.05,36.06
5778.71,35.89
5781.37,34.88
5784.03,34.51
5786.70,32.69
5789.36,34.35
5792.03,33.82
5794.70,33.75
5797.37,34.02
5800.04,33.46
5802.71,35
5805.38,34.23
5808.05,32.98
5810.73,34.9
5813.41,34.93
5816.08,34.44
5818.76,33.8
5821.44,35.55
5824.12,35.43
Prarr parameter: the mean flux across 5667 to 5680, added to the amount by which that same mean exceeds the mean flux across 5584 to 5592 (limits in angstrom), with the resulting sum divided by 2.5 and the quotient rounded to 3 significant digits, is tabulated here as 14.2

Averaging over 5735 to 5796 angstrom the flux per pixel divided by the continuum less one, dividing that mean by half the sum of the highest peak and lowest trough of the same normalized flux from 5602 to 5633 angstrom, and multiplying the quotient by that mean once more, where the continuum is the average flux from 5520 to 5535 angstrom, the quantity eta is -0.09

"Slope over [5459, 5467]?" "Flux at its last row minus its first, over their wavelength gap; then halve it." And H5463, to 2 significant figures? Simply -0.11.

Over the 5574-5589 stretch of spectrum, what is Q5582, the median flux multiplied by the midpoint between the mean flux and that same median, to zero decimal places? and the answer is 1274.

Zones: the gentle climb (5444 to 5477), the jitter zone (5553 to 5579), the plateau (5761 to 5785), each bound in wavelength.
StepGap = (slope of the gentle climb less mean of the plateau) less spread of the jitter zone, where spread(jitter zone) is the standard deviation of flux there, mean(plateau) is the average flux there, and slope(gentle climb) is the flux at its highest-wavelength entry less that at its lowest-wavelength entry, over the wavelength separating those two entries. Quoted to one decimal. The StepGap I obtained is -35.9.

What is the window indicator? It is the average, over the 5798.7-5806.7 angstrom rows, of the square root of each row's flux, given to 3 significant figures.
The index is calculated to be 5.85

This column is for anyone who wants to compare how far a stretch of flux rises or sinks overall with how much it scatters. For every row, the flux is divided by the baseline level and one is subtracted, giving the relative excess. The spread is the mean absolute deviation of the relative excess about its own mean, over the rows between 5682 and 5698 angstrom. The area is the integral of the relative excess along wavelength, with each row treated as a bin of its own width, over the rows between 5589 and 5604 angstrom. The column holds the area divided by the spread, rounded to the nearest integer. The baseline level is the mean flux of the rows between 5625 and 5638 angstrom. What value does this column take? -39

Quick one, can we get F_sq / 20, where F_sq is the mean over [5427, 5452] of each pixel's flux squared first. 66.1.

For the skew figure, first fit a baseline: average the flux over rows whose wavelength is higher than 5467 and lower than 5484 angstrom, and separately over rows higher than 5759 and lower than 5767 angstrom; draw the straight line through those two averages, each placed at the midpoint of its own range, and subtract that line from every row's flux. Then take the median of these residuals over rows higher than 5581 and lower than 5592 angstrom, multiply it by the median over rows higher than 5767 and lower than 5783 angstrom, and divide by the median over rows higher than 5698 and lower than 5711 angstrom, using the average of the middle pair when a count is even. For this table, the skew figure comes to -3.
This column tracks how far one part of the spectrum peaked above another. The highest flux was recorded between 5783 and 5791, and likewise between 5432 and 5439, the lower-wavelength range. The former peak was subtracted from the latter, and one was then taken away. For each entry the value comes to 1.9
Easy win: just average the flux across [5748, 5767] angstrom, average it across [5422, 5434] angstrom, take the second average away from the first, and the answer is -1.1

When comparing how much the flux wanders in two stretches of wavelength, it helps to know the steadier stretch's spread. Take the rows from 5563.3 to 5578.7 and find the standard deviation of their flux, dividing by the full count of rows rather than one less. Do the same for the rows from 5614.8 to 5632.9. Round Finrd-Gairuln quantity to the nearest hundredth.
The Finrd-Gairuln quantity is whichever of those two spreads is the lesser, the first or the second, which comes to 0.52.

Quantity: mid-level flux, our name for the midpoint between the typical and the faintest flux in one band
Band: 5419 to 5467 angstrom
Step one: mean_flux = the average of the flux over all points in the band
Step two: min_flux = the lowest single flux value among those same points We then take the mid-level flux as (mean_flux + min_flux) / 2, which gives 34.6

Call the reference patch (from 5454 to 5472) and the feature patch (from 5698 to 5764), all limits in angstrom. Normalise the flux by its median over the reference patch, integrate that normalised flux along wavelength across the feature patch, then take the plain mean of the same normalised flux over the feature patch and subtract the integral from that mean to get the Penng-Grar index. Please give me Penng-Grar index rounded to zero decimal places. -63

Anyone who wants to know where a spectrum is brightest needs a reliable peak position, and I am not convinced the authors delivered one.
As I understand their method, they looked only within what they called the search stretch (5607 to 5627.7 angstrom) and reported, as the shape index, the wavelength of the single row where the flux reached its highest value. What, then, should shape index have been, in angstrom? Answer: 5613.46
